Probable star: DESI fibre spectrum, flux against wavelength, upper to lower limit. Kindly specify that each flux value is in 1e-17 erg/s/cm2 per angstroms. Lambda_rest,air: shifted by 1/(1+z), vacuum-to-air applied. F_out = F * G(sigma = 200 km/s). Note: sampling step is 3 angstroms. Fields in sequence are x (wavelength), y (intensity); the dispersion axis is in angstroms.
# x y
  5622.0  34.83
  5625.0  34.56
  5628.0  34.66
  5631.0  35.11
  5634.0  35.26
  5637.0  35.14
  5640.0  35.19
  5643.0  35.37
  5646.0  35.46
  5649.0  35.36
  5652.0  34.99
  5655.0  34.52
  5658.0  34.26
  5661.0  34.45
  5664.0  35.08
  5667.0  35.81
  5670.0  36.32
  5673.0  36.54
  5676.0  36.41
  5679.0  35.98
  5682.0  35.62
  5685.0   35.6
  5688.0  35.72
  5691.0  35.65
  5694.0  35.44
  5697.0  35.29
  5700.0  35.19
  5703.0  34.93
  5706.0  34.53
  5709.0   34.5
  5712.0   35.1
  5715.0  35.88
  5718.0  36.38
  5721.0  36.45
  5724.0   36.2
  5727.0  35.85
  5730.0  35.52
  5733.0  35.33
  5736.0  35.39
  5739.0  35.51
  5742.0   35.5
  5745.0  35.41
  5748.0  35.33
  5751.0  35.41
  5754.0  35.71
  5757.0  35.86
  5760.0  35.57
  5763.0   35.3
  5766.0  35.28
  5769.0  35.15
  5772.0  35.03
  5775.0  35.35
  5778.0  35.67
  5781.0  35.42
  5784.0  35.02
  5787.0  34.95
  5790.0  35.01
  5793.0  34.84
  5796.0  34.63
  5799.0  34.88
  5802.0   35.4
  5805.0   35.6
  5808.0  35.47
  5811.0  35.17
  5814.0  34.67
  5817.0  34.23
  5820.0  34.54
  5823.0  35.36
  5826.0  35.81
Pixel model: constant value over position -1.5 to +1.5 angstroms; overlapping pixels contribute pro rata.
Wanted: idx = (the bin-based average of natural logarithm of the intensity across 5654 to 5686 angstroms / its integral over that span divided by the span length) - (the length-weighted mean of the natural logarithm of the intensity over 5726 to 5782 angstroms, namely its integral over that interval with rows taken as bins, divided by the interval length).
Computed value 0.002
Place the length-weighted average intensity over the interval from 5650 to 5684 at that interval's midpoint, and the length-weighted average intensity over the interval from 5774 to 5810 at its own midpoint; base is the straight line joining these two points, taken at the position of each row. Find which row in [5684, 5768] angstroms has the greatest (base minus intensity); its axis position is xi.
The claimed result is 5709.0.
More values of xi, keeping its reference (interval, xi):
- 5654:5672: 5658.0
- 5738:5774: 5772.0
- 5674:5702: 5700.0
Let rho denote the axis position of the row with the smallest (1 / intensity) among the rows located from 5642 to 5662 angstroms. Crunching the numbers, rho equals 5646.0 angstroms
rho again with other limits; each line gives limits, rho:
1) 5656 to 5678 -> 5673.0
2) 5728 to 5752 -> 5730.0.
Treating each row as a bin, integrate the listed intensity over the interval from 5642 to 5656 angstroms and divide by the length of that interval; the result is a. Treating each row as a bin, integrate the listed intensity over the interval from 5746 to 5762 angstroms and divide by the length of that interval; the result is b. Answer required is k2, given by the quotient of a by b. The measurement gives 0.99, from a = 35.2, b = 35.6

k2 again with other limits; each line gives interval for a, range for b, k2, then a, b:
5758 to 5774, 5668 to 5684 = 0.98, 35.3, 36.1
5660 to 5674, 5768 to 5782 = 1.01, 35.7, 35.3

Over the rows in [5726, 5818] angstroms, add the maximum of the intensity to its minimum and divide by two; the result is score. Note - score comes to 35.0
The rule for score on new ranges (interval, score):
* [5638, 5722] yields 35.4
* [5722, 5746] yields 35.8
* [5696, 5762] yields 35.5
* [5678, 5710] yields 35.2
